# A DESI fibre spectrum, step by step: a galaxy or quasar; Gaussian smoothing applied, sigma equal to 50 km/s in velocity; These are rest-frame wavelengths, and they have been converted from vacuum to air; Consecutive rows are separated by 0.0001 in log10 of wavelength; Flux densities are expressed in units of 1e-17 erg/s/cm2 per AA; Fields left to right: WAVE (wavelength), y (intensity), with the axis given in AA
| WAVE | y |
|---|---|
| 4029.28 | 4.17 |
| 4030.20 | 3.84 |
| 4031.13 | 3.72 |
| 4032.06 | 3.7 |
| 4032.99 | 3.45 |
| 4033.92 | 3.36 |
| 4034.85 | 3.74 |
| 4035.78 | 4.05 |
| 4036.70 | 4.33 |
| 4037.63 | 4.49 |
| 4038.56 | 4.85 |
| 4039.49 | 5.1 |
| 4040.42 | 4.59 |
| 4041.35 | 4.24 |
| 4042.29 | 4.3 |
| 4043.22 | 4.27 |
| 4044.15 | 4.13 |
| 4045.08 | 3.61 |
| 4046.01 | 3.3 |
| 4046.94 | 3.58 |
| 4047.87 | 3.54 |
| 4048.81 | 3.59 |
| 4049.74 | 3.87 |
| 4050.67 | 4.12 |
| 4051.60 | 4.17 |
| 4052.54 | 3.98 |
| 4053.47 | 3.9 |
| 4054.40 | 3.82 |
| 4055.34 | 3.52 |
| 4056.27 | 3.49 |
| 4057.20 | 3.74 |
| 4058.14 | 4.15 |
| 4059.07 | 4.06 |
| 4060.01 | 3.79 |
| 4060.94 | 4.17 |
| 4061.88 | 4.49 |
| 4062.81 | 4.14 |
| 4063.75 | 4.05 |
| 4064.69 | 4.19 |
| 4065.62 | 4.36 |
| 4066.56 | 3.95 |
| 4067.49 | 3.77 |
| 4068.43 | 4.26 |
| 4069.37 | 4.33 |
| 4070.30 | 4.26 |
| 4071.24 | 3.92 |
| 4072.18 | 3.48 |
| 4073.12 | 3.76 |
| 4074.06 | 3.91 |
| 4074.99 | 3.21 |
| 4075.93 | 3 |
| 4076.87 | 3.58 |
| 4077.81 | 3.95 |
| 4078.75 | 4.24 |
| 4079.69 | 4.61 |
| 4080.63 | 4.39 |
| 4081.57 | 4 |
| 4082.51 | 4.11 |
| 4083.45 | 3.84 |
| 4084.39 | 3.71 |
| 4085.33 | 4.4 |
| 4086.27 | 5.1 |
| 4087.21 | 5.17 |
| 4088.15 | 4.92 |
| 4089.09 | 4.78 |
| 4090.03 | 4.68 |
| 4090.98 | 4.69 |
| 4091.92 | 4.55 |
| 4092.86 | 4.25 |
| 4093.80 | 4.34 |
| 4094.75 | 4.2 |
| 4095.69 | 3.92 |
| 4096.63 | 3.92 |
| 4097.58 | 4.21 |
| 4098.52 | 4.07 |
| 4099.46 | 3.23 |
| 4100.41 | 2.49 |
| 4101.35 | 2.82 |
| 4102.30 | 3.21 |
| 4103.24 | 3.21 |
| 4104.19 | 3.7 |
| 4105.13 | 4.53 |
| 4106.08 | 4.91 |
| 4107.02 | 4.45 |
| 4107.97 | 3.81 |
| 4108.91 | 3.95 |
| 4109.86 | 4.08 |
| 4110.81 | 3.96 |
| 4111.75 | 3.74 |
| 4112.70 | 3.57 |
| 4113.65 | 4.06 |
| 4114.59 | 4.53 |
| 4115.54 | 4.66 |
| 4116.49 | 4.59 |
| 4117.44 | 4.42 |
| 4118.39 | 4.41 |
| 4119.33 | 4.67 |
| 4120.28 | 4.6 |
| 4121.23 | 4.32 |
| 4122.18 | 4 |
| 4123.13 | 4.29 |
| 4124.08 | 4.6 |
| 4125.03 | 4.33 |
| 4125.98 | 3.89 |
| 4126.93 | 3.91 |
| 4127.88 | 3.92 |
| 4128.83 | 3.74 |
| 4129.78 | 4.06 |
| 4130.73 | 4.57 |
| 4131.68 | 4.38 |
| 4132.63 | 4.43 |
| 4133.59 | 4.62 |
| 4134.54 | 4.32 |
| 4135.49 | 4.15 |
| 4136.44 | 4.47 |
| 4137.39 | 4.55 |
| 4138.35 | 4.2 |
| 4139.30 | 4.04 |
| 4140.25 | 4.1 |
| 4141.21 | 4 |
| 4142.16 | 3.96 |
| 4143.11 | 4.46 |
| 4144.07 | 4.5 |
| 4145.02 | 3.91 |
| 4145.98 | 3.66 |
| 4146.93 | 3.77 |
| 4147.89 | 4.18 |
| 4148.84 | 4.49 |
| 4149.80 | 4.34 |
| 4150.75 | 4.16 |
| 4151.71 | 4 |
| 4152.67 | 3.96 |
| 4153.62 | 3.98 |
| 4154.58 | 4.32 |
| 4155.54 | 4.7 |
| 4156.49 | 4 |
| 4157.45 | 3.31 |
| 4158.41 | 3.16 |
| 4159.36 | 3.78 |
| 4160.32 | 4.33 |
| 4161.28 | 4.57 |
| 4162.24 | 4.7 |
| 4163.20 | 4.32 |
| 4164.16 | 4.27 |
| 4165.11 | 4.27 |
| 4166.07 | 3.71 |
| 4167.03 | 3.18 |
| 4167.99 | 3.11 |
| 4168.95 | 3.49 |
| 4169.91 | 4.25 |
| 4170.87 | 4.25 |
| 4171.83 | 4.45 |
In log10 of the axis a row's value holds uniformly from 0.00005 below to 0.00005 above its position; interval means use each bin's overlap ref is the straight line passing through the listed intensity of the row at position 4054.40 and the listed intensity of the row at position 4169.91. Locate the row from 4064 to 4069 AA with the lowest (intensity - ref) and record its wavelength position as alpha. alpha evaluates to 4067.49 AA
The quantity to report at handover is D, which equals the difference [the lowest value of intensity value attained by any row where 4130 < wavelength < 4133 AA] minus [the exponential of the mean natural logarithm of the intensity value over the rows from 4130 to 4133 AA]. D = -0.08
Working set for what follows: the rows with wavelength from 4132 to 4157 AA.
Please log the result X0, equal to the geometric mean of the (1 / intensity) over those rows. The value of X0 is 0.238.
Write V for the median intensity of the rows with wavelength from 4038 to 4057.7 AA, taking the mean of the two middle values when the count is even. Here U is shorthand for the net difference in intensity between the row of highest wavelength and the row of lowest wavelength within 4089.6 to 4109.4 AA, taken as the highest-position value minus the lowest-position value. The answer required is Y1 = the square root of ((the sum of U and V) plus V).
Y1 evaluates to 2.66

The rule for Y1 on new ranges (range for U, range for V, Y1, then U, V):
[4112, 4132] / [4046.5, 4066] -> 2.96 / 0.8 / 3.98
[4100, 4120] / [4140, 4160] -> 3.19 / 2.2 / 4.00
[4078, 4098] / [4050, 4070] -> 2.84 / 0.0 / 4.06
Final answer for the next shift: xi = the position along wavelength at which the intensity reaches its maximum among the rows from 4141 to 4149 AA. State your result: 4144.07 AA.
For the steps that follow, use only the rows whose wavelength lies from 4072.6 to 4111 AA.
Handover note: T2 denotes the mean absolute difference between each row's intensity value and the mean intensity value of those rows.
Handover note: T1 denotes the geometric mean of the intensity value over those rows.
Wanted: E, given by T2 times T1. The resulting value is 1.90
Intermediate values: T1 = 4.00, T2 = 0.47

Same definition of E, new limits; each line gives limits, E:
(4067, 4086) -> 1.25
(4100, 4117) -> 2.00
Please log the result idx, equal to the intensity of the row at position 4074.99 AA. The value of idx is 3.21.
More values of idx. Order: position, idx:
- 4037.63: 4.49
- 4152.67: 3.96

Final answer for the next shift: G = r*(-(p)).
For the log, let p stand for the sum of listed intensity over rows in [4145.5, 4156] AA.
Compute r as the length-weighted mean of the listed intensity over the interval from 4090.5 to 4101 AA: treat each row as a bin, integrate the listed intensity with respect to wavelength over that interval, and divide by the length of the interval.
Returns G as -181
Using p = 45.6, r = 3.97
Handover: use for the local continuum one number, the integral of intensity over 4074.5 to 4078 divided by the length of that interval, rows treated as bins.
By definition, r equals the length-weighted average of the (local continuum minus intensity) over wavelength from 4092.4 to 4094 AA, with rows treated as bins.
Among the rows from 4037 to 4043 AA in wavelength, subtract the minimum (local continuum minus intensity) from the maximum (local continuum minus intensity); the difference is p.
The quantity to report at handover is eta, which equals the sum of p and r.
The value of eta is 0.0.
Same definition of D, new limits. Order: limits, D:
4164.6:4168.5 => -0.43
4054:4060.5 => -0.30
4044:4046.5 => -0.36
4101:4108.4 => -0.95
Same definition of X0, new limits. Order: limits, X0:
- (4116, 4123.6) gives 0.227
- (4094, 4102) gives 0.282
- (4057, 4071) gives 0.243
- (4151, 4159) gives 0.256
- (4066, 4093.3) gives 0.242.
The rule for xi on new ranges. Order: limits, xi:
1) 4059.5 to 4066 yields 4061.88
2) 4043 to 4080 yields 4079.69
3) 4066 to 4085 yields 4079.69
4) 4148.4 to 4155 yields 4148.84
